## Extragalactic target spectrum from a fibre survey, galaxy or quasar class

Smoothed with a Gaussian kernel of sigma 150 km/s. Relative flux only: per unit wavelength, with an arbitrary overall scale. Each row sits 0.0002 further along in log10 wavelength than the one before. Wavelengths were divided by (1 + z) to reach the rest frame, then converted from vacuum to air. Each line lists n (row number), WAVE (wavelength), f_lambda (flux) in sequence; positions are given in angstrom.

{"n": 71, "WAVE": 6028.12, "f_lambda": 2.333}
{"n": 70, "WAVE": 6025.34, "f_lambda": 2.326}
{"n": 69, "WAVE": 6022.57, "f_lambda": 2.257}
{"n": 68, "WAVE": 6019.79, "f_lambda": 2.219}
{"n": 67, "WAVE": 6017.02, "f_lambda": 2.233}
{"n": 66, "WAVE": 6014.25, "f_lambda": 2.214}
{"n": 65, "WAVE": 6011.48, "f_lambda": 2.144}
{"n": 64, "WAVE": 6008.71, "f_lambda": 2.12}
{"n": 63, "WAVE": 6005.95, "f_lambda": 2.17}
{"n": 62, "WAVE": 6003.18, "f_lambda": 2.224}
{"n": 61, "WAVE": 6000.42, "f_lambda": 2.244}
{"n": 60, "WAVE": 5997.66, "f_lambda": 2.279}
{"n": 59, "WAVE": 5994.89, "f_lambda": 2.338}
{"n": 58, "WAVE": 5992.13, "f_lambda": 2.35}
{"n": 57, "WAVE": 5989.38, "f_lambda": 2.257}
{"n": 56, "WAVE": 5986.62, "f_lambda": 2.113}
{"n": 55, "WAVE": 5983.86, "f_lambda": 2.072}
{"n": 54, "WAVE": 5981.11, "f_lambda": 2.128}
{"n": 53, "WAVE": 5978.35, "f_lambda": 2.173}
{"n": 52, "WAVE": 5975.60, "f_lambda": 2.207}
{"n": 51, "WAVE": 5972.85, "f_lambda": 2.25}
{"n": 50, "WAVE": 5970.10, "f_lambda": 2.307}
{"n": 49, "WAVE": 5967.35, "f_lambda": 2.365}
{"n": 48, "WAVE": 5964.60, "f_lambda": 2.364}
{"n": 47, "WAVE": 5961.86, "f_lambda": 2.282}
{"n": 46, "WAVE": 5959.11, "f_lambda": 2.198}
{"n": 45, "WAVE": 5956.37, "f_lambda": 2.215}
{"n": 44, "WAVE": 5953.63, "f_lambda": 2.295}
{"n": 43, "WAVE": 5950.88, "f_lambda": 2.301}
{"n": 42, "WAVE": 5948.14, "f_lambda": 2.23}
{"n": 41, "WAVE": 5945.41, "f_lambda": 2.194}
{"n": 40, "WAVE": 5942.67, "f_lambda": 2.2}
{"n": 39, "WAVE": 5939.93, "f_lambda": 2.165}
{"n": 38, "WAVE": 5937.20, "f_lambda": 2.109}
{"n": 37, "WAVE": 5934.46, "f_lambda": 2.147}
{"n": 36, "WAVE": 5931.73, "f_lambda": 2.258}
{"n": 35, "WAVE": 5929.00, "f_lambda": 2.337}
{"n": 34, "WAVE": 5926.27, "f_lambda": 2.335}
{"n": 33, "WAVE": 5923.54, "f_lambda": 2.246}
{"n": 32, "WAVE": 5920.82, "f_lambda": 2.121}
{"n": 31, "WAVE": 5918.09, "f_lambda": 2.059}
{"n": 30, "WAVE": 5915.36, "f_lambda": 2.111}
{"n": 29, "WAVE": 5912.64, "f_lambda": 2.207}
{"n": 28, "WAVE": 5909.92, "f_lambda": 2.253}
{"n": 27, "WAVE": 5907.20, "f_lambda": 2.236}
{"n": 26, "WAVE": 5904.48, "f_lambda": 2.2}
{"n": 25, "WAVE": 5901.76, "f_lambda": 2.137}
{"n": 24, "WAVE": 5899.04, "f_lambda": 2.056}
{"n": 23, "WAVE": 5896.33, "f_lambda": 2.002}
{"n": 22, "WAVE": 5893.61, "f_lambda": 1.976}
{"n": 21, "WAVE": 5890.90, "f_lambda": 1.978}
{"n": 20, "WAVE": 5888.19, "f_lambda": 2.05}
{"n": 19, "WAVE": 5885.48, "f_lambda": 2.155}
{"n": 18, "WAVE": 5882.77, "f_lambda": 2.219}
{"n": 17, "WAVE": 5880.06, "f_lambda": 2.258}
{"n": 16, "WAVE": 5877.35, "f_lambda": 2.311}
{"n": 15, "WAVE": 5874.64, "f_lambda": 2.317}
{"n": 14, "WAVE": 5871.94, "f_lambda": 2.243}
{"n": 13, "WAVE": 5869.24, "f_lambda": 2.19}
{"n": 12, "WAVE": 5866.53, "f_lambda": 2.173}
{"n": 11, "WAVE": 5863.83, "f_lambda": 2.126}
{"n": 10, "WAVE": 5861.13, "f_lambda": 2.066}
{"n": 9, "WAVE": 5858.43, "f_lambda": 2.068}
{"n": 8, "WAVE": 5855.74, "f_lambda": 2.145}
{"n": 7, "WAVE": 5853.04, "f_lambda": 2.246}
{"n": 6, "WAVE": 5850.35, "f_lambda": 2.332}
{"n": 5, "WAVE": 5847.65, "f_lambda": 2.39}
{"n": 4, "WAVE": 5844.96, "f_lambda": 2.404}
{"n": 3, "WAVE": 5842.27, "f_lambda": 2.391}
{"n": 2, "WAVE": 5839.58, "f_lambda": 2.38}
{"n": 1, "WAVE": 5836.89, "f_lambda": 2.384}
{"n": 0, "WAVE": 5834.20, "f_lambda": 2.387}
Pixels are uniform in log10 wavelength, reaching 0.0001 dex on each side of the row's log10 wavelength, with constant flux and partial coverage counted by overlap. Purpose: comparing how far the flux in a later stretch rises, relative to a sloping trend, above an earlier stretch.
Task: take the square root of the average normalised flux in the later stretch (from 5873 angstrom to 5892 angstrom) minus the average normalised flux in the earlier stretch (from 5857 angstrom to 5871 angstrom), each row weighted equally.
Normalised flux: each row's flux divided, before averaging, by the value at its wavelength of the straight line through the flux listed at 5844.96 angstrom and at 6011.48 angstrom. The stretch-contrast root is 0.19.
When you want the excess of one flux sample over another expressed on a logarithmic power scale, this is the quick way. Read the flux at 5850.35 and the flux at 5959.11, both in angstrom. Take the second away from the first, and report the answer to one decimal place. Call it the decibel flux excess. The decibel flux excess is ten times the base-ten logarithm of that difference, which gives -8.7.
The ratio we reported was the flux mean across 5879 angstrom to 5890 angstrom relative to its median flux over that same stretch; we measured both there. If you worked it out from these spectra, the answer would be 0.99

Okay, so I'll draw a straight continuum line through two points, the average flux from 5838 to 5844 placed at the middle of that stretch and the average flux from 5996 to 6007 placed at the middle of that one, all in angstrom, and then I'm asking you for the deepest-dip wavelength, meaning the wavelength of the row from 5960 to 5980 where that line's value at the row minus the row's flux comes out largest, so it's 5978.35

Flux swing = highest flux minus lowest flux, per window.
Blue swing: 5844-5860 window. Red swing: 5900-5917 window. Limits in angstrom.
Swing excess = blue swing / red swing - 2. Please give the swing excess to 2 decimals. 0.37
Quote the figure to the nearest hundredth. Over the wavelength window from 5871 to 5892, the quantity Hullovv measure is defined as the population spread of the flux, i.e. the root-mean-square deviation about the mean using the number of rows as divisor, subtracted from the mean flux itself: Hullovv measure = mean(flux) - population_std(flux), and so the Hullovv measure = 2.08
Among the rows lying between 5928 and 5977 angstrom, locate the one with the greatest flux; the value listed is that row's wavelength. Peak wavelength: 5967.35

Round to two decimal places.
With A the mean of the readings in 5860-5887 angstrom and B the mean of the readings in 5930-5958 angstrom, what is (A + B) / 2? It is 2.21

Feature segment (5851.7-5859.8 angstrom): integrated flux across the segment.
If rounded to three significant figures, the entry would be 17.4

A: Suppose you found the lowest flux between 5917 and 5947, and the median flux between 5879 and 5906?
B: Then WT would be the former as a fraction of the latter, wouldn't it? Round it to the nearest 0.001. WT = 0.982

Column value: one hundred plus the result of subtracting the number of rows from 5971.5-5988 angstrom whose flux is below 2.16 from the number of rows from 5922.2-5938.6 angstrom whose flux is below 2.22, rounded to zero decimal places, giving 99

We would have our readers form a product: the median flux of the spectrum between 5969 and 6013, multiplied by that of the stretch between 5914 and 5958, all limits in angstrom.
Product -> 4.89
